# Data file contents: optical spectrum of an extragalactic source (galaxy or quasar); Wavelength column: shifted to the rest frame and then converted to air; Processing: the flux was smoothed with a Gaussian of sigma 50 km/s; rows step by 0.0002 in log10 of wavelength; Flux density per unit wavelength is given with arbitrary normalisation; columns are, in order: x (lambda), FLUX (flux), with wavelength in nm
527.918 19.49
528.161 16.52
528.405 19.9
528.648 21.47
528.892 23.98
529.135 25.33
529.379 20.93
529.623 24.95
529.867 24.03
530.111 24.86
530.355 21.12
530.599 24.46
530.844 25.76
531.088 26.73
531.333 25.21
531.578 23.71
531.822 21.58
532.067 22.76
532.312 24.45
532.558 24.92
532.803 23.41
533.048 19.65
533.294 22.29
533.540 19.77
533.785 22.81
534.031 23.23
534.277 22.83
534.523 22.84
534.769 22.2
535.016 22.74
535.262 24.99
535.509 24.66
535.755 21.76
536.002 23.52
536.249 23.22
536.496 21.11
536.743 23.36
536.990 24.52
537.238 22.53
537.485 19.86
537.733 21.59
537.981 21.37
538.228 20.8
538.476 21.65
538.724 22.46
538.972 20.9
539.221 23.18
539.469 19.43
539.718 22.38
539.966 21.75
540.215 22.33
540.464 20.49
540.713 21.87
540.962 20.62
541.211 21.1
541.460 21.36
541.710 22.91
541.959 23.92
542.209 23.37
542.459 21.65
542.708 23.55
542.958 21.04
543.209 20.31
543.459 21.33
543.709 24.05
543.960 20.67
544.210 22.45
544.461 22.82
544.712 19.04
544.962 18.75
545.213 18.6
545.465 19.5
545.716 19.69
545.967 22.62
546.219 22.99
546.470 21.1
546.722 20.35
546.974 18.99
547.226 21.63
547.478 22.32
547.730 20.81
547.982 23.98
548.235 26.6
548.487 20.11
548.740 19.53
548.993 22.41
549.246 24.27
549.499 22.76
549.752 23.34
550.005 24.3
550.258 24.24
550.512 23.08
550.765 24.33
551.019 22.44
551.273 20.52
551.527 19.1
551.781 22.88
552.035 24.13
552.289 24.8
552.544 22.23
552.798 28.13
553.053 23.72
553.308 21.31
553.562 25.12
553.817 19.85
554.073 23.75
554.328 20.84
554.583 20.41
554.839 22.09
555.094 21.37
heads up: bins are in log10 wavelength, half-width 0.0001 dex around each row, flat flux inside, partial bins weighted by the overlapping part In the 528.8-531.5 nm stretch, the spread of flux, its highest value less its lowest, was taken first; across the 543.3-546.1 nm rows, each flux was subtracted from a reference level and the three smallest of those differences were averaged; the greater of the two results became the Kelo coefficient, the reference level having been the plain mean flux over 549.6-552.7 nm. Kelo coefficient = 5.8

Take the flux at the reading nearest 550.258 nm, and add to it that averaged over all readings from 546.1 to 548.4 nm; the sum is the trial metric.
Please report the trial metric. 46.3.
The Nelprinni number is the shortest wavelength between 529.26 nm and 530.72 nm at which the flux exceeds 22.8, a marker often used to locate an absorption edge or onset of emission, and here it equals 529.623 nm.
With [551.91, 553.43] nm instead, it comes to 552.035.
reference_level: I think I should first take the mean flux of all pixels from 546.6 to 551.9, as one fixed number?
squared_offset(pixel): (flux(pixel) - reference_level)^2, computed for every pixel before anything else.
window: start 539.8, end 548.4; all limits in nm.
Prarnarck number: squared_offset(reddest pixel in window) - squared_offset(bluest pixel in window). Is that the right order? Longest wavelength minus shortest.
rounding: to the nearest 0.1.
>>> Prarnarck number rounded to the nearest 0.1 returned 18.3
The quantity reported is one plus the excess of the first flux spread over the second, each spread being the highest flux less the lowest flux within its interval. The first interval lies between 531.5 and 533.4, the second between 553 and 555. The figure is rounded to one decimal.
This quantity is 1.0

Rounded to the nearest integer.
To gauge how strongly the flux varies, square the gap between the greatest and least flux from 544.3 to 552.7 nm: 64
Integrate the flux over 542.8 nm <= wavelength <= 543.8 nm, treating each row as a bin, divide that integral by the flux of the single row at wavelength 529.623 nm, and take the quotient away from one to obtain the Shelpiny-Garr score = 0.13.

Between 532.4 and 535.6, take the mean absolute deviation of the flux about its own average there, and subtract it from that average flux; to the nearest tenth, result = 21.7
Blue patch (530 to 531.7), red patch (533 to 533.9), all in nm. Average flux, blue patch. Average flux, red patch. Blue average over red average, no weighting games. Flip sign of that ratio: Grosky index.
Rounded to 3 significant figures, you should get -1.16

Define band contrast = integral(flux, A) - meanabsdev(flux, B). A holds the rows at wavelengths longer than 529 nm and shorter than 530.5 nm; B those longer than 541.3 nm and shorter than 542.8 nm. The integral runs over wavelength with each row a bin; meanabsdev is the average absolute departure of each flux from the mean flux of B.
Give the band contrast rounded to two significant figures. 34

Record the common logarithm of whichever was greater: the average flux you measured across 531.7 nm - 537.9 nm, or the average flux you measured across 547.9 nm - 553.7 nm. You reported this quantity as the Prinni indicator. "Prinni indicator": 1.37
